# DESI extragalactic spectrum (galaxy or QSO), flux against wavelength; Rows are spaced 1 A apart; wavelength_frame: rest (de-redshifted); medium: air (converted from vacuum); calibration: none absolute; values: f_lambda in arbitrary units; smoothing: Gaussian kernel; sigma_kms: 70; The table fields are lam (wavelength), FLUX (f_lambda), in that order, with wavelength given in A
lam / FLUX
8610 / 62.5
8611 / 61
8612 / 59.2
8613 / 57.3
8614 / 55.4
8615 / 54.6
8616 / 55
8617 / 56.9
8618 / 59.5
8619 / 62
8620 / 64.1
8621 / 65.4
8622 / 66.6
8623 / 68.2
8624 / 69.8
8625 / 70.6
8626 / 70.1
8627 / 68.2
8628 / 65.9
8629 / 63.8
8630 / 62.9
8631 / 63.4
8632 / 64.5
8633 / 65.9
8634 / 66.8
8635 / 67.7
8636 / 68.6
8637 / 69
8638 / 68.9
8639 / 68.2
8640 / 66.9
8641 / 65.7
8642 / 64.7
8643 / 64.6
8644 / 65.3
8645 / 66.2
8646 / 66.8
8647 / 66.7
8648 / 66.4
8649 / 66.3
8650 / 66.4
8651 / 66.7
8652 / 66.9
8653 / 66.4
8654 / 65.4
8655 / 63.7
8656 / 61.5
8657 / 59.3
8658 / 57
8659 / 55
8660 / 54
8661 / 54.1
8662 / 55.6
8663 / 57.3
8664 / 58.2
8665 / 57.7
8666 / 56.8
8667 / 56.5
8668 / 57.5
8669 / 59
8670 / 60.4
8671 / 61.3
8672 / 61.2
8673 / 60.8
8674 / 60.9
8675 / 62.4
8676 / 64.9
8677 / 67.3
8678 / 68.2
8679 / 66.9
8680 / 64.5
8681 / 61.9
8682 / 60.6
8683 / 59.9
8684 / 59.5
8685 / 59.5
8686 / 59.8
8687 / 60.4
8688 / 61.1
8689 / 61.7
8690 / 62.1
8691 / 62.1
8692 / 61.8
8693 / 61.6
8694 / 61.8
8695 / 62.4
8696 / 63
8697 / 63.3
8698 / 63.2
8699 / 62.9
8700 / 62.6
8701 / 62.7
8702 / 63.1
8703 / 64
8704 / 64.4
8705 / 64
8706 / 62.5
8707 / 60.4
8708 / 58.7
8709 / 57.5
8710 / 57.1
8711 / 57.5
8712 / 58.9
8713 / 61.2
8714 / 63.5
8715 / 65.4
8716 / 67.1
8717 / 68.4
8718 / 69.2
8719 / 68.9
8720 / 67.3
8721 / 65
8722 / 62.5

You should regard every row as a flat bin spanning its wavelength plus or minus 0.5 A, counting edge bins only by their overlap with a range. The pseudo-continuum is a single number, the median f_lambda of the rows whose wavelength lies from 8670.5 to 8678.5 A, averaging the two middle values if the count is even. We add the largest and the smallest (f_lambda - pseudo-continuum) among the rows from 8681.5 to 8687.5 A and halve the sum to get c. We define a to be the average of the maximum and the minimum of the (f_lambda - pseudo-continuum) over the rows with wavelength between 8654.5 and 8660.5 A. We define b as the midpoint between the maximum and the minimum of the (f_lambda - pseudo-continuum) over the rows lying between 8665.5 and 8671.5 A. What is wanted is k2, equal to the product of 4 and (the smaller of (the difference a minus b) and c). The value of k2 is -7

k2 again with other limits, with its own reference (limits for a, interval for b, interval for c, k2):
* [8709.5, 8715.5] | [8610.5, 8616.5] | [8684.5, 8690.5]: -4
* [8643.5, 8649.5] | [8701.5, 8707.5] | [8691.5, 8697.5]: 2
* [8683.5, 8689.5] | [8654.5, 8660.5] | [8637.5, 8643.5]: 7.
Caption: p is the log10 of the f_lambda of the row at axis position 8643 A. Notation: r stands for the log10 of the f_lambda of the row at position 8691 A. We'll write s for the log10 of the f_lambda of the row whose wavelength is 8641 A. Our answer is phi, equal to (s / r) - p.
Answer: -0.797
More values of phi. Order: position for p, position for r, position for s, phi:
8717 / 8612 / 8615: -0.855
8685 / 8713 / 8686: -0.780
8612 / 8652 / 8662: -0.816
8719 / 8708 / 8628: -0.810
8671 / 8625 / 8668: -0.836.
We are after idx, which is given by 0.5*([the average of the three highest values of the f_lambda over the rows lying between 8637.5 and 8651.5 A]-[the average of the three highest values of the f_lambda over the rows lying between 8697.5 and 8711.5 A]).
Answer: 1.9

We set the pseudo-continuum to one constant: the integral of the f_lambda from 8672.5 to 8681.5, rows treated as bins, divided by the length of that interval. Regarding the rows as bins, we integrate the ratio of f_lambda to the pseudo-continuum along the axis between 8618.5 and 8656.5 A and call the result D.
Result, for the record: 39.2 A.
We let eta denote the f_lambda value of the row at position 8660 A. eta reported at 54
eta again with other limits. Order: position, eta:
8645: 66.2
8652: 66.9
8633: 65.9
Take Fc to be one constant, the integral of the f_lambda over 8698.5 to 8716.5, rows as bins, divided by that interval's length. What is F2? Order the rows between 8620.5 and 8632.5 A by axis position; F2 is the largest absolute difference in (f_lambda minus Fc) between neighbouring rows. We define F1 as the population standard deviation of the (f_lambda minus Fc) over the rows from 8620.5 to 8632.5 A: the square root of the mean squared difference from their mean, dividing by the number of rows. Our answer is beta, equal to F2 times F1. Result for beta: 6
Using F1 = 2.6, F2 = 2.3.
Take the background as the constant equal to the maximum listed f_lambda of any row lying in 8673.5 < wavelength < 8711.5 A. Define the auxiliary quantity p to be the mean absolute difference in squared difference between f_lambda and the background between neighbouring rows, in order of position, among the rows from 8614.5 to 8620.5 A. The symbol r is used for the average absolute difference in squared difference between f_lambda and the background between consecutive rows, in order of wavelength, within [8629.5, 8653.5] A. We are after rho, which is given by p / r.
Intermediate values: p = 34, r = 2.5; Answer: 13.3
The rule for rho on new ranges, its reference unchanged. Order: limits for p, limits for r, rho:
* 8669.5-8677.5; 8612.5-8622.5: 0.4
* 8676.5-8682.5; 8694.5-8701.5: 3.9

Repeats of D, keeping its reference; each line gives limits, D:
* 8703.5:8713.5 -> 9.4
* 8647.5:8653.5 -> 6.2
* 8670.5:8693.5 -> 22.3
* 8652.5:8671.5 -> 17.4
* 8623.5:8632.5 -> 9.3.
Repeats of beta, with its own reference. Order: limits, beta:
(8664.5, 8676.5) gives 6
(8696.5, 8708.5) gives 3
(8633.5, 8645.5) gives 2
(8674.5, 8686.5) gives 8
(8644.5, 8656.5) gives 3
